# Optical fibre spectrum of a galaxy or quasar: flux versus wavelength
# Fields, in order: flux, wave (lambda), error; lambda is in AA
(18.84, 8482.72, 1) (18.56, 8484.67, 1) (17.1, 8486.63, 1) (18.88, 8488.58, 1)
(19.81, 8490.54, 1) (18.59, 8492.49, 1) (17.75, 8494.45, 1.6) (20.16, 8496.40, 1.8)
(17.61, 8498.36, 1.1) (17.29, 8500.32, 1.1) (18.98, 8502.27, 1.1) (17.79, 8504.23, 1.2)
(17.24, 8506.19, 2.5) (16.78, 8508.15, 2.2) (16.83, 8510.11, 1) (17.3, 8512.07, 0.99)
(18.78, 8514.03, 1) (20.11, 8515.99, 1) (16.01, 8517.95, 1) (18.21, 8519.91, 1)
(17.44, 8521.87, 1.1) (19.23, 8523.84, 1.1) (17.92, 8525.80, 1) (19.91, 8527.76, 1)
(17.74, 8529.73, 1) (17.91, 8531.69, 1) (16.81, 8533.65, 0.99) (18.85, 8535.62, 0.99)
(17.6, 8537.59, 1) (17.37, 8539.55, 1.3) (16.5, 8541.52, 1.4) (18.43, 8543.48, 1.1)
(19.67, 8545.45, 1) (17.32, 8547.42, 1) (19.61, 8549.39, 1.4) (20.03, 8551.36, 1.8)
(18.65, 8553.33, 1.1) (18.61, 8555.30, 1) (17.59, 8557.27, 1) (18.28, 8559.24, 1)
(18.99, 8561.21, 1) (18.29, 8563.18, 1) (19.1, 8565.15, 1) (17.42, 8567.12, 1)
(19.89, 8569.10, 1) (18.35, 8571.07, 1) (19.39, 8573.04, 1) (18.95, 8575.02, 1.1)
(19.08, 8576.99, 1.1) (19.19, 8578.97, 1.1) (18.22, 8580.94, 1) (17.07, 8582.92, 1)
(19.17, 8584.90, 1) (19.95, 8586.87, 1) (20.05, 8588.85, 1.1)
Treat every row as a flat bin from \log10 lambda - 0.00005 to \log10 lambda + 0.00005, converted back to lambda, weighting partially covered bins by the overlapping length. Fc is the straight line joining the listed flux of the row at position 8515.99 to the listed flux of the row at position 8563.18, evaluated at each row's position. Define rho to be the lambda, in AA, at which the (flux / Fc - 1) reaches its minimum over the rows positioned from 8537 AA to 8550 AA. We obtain 8541.52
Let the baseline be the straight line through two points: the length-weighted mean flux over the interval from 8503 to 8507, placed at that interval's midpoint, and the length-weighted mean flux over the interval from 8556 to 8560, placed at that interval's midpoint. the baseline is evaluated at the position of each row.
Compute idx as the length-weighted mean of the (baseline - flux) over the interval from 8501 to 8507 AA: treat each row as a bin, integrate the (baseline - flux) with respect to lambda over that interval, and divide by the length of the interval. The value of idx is -0.4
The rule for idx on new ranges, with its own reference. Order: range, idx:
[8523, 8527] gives -0.9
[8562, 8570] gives -0.6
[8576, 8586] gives -0.4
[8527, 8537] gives -0.4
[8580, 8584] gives 0.5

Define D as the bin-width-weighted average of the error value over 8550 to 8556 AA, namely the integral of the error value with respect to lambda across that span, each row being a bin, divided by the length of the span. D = 1.32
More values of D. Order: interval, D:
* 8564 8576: 1.02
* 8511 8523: 1.02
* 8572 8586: 1.04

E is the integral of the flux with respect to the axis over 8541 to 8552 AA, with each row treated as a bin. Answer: 205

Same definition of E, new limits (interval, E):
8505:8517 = 214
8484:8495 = 203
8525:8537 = 218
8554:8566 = 222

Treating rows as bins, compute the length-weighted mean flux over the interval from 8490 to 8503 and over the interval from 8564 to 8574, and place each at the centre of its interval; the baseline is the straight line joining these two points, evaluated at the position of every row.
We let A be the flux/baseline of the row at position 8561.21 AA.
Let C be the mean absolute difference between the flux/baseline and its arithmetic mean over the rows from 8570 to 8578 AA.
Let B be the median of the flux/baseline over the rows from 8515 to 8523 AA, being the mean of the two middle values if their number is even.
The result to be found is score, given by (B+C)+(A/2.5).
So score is 1.38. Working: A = 1.01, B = 0.96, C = 0.02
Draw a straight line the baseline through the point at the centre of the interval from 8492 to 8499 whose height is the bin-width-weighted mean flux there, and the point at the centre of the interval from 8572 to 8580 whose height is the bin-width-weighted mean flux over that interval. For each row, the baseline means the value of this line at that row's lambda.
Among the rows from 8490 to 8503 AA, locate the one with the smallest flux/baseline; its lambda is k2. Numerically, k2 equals 8500.32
